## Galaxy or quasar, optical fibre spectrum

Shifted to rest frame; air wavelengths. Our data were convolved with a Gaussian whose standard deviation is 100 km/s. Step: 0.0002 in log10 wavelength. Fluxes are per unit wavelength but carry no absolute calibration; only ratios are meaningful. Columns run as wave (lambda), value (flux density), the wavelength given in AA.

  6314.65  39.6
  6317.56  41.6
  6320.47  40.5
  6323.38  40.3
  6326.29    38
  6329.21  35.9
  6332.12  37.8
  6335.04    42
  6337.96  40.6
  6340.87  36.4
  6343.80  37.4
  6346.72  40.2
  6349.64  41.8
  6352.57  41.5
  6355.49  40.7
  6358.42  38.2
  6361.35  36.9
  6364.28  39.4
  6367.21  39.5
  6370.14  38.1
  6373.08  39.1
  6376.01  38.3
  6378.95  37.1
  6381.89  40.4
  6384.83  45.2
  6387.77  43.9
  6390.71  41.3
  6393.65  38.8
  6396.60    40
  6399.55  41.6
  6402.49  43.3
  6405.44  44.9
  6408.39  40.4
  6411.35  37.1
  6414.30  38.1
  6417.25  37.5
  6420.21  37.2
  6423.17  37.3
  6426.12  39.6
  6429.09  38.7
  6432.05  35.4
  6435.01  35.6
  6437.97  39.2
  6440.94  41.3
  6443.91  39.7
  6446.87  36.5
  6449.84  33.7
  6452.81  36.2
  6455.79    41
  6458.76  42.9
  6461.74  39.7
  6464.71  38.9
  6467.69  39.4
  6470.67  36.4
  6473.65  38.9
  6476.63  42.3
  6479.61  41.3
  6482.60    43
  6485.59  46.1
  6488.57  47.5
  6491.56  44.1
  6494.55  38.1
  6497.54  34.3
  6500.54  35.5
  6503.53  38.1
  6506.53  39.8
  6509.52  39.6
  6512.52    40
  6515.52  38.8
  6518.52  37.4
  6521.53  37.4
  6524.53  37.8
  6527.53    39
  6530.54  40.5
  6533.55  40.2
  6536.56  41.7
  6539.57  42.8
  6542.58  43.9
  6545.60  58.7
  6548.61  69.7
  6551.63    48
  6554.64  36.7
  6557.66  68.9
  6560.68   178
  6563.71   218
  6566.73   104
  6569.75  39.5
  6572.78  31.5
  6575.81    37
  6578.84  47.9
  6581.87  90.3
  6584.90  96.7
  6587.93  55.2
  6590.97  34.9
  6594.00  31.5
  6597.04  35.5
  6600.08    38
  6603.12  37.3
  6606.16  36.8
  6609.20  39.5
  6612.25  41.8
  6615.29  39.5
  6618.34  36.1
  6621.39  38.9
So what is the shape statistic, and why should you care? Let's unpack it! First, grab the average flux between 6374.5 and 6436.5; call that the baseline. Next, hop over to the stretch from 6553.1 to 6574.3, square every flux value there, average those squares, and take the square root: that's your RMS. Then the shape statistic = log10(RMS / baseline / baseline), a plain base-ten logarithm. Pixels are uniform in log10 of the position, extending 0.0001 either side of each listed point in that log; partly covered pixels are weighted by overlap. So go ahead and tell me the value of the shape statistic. -1.12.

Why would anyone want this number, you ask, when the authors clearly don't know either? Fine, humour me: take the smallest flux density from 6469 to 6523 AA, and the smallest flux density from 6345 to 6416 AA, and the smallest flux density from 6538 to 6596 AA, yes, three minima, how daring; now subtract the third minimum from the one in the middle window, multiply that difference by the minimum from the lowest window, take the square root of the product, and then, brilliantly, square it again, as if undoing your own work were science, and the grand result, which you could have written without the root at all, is 103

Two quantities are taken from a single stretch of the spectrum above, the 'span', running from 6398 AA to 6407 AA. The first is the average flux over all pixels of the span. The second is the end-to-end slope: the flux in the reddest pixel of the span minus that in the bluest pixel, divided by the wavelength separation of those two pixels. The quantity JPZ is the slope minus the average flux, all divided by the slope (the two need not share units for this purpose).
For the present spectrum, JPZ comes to -76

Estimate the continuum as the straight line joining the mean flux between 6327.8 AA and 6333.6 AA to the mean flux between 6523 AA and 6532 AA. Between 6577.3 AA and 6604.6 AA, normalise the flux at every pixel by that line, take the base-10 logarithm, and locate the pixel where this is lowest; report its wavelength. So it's 6594.00 AA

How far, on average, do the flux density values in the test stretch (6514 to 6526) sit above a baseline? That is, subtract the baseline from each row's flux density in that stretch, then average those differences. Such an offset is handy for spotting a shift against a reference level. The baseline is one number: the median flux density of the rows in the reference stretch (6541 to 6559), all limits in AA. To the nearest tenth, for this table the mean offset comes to -15.5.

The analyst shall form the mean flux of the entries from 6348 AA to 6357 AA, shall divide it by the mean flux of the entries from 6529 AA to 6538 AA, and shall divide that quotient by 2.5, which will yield 0.41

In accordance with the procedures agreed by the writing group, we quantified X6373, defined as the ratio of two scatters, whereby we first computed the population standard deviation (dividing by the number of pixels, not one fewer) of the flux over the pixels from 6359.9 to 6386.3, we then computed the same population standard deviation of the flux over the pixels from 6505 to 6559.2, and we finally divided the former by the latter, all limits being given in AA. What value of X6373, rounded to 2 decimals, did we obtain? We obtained 0.23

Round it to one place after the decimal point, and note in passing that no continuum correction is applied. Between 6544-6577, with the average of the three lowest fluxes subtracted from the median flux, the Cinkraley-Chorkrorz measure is 23.6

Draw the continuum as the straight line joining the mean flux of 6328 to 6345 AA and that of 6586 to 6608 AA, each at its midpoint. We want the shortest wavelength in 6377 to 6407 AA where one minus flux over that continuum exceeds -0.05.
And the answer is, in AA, 6378.95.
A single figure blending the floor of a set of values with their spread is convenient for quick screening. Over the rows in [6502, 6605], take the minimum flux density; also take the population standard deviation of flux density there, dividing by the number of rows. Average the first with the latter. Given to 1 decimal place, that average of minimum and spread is 35.7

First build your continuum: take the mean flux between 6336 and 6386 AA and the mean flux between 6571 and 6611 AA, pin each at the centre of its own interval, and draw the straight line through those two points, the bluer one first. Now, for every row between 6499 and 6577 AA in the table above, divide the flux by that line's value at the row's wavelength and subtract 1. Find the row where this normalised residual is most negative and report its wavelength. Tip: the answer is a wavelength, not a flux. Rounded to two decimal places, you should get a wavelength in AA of 6572.78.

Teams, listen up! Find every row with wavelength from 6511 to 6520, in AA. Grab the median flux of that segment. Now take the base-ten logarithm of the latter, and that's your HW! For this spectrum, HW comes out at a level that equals 1.59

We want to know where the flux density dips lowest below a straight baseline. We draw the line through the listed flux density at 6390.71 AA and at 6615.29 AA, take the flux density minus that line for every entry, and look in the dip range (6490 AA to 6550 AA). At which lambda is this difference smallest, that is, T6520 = 6497.54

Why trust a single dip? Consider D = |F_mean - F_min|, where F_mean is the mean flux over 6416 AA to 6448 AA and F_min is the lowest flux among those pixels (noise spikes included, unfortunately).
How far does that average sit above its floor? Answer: 3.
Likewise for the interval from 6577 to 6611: 18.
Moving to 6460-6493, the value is 5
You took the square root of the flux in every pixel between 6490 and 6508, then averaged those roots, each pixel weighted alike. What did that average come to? 6.2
